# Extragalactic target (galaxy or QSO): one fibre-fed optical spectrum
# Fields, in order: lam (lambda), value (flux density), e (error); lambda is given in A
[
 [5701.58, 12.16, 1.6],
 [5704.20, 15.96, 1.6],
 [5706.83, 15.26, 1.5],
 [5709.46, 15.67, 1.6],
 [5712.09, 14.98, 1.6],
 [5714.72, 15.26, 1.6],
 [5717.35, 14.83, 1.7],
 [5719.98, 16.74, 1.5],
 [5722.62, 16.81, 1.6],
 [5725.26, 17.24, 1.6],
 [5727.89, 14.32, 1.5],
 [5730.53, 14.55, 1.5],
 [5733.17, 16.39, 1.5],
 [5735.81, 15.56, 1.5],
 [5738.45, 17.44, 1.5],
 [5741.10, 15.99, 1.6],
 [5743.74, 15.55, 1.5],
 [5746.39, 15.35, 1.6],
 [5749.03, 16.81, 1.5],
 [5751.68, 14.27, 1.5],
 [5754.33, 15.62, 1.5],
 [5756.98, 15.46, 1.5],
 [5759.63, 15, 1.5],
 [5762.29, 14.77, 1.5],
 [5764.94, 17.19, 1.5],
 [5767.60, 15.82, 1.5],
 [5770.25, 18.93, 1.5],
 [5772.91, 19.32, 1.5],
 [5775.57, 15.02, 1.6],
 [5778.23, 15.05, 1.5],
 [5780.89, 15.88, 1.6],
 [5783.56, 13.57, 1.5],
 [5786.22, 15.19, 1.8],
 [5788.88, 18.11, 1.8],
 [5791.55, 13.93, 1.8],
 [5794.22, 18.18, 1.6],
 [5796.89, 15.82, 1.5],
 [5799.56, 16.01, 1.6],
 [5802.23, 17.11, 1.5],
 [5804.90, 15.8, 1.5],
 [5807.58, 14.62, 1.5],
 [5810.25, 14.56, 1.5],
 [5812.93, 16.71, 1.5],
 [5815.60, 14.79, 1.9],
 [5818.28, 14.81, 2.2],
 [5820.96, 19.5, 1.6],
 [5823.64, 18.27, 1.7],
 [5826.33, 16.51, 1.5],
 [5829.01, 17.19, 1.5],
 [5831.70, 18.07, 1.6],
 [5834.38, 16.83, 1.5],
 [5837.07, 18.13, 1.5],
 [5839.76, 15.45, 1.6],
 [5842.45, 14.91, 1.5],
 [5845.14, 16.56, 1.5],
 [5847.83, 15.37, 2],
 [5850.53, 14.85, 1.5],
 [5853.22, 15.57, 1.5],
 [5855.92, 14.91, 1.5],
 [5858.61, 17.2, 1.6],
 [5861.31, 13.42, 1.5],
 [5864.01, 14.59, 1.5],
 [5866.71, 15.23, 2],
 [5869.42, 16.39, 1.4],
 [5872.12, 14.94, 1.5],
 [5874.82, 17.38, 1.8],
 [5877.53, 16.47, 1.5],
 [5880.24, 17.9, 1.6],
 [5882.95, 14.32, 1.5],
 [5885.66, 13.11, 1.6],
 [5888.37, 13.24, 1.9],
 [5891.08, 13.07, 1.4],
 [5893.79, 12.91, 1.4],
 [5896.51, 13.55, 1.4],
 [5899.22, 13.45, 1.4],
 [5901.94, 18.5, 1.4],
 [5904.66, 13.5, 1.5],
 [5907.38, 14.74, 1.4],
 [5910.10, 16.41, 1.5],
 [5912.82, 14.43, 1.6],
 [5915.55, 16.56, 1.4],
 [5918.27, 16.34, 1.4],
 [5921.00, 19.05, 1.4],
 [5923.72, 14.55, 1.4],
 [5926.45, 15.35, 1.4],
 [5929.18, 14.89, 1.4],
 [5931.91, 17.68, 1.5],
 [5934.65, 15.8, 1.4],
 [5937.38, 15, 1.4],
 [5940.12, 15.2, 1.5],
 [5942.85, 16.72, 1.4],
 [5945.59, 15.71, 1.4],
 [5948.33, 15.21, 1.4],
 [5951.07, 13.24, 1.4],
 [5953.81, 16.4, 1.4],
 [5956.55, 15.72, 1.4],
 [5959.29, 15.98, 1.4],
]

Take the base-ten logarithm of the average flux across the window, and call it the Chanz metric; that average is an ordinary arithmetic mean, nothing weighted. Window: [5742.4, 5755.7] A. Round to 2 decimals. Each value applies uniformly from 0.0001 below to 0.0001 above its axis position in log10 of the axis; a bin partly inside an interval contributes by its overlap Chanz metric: 1.19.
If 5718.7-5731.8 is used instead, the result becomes 1.20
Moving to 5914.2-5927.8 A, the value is 1.21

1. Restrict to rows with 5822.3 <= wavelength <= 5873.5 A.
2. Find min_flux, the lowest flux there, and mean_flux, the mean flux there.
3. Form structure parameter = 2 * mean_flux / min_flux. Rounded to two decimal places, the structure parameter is 2.39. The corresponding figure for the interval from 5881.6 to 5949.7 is 2.35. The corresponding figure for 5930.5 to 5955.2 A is 2.37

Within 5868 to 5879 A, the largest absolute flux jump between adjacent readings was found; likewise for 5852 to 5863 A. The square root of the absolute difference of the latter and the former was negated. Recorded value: -1.2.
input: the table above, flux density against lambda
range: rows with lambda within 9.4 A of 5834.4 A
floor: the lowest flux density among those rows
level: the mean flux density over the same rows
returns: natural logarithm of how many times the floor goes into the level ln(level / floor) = 0.12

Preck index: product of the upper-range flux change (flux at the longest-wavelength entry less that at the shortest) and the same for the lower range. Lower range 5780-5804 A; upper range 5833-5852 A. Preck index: -2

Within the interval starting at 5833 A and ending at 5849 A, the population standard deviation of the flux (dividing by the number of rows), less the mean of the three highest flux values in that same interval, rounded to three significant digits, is -16.1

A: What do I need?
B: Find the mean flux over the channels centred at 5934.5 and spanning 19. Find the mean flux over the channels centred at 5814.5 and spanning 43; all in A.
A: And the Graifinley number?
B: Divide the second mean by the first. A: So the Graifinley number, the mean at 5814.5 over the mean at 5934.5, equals 1.05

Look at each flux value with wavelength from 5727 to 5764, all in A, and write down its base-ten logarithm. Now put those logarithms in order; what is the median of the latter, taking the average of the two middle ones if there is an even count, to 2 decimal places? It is 1.19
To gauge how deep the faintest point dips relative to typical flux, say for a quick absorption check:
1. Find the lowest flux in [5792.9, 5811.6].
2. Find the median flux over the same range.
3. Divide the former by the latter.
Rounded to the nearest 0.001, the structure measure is 0.920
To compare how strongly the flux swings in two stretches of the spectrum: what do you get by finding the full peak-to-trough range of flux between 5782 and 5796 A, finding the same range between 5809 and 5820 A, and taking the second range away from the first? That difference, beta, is 2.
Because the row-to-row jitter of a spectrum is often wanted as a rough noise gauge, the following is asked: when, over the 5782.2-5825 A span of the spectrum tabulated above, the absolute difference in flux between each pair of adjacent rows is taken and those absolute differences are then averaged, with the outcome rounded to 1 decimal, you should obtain 1.9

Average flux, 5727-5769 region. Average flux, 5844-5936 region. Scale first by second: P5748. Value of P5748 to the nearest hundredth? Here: 1.02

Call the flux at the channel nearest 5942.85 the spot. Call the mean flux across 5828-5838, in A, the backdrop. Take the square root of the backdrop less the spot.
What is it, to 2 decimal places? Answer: 0.91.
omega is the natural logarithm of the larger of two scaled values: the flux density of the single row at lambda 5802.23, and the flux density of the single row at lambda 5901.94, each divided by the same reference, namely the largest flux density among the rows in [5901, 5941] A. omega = -0.03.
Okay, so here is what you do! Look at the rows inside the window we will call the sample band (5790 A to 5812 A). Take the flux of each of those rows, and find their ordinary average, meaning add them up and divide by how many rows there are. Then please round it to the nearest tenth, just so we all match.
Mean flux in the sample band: 15.8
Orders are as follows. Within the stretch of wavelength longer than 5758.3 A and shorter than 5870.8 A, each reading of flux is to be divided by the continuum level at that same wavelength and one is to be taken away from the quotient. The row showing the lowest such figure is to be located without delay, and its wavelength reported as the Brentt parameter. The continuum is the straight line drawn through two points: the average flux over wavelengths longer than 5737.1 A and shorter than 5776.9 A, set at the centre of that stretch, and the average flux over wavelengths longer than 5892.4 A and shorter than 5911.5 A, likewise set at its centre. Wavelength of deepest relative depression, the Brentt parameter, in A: 5783.56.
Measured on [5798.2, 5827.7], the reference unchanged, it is 5810.25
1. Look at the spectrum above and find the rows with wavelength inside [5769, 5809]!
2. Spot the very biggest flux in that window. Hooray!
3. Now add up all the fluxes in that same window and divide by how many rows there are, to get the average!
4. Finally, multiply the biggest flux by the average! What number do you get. 312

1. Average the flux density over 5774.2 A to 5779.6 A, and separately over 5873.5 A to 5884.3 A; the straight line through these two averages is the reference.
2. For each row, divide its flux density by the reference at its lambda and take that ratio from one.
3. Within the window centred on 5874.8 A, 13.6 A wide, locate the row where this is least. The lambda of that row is 5880.24 A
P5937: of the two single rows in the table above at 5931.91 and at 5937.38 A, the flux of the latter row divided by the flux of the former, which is 0.85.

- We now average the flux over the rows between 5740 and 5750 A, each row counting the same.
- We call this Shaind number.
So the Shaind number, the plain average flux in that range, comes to 15.9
